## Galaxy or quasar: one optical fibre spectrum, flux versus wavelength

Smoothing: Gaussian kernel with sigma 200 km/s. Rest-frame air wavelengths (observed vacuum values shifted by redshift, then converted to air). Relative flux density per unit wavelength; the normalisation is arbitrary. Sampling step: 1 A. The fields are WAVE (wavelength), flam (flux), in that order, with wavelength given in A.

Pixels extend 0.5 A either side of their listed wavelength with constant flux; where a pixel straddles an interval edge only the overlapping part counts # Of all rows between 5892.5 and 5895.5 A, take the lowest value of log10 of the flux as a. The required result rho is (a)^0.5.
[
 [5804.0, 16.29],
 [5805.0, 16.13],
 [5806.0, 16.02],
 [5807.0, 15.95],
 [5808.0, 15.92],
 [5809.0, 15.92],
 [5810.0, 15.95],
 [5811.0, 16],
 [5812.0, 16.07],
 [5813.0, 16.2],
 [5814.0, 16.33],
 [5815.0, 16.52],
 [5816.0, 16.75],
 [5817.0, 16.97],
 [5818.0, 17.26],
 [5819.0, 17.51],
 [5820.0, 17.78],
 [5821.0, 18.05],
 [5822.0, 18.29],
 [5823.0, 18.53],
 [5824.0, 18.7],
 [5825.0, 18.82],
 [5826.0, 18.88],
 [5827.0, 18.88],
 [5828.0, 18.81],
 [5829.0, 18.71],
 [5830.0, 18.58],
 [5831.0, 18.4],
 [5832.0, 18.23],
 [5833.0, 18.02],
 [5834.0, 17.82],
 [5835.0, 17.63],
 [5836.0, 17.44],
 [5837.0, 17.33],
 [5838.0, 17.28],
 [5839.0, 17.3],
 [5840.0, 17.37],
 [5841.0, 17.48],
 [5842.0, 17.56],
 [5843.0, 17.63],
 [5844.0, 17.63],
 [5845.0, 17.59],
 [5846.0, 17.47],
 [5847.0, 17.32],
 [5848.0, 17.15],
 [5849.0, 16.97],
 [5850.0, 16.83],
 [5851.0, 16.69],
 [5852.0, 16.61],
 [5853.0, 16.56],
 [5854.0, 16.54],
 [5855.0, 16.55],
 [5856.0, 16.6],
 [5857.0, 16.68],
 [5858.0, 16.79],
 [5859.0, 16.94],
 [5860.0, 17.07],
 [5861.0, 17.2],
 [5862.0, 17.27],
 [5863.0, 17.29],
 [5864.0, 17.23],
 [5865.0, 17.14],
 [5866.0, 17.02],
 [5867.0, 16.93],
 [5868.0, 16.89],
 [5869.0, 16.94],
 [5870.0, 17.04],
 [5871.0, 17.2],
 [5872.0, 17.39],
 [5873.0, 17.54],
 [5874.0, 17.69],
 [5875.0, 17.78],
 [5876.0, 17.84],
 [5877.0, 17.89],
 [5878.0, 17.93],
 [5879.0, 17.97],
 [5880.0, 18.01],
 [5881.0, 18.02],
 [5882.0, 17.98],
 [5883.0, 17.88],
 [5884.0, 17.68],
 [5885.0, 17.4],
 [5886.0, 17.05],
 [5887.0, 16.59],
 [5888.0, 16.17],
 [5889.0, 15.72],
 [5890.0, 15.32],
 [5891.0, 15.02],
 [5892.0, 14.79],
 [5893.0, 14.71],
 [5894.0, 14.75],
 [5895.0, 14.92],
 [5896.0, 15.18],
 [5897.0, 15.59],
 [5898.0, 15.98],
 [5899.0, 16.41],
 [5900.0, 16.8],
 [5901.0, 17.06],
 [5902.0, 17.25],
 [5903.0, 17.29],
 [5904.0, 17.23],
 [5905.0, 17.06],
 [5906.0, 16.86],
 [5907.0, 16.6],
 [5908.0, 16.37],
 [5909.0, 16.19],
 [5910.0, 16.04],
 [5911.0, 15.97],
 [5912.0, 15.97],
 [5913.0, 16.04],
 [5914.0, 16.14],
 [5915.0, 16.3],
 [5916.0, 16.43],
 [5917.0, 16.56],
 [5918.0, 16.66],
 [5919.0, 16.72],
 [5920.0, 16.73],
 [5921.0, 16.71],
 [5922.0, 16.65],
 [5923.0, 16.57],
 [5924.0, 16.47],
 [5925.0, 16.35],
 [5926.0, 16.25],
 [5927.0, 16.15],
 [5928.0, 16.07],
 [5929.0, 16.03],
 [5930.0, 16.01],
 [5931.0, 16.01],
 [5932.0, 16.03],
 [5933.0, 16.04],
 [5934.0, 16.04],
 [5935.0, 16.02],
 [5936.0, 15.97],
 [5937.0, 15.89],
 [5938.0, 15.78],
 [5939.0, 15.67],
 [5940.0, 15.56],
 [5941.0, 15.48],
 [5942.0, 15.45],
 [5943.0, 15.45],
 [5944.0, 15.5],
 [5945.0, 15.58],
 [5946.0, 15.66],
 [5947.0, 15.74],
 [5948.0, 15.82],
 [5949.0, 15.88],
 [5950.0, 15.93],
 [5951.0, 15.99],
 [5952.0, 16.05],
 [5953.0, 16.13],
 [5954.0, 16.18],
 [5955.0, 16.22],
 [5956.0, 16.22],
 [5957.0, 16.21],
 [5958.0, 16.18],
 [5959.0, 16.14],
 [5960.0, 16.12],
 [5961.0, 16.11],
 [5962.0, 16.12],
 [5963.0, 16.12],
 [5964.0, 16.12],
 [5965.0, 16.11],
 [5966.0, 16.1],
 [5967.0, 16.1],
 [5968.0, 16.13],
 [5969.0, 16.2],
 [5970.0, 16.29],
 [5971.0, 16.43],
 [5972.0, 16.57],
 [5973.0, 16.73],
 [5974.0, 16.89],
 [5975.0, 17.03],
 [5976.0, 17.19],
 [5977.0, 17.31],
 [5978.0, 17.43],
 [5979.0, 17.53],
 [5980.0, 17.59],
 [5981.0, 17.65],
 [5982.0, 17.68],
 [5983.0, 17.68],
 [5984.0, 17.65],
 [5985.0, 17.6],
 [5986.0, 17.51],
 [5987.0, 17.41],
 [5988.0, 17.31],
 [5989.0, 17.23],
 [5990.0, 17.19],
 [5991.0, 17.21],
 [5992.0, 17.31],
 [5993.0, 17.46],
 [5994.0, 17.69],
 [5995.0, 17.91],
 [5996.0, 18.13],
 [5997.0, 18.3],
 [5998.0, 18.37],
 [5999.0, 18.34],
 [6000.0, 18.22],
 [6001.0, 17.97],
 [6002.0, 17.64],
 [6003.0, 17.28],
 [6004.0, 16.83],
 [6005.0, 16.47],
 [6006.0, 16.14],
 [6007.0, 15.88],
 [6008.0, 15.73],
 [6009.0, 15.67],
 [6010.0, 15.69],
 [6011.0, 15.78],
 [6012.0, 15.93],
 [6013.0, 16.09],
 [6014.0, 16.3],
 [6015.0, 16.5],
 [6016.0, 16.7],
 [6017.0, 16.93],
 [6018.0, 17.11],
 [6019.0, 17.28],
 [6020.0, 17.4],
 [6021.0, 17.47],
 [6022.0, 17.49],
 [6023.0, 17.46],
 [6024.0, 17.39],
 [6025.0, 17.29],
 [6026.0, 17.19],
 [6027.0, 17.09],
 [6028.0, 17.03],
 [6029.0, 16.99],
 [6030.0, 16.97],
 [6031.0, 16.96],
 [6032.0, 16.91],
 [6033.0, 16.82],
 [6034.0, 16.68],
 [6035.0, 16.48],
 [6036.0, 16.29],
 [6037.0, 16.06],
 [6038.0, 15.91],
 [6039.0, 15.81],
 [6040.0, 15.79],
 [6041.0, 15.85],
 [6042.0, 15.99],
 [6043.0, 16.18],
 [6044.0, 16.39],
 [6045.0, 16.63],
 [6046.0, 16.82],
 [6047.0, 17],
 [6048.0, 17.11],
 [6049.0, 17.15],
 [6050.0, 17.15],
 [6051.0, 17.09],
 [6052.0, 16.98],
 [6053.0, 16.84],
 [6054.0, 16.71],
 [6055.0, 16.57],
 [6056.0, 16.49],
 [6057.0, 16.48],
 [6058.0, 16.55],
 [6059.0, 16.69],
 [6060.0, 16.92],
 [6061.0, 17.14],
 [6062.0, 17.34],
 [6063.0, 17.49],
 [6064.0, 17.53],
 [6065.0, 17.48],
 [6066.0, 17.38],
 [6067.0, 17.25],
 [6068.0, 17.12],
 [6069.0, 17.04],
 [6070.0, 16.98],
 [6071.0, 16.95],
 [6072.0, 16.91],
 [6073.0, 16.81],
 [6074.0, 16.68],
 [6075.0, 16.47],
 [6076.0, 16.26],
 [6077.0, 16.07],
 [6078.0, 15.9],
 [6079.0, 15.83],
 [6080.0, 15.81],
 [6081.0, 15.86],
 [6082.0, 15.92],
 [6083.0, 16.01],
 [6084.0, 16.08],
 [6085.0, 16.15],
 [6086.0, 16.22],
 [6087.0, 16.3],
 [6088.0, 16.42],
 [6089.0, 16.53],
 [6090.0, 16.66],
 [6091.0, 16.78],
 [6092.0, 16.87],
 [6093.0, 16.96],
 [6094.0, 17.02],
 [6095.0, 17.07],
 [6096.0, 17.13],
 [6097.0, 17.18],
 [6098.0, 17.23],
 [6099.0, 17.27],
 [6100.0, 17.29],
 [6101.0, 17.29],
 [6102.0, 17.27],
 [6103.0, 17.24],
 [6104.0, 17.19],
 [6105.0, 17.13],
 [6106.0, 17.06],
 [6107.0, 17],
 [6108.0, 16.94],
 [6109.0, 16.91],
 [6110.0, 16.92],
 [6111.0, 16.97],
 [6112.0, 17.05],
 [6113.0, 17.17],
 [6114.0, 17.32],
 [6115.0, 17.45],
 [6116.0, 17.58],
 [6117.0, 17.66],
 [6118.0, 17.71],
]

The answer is 1.08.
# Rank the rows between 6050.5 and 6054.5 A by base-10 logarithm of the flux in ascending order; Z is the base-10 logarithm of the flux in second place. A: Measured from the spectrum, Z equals 1.23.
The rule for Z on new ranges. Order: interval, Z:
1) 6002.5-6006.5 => 1.22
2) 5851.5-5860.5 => 1.22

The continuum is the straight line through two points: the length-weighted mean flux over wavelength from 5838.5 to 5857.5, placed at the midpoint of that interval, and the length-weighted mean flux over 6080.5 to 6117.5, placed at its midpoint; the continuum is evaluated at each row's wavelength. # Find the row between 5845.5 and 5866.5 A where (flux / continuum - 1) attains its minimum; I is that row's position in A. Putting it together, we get 5854.0 A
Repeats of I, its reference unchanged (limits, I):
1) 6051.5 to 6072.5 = 6057.0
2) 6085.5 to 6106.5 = 6086.0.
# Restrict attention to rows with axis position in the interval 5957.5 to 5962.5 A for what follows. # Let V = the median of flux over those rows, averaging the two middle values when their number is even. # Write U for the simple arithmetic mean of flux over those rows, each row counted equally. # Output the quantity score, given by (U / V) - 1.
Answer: 0.0009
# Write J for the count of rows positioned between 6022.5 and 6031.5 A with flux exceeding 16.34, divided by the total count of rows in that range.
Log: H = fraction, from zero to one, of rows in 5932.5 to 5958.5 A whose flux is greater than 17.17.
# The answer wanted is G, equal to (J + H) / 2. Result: 0.50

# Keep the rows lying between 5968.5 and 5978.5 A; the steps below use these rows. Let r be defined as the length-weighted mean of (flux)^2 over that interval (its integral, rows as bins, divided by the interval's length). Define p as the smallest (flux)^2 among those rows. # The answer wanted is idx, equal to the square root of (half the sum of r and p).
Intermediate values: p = 262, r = 283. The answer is 16.5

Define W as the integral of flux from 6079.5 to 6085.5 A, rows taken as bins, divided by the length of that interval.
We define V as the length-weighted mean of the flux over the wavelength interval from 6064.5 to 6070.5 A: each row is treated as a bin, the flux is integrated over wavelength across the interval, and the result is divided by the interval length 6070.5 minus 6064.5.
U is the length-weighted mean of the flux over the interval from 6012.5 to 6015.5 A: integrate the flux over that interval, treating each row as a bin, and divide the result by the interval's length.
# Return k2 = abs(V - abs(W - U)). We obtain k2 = 16.9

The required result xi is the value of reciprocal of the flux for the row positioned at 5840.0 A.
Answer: 0.058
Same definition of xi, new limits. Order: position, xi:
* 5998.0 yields 0.054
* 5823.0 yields 0.054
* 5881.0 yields 0.055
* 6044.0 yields 0.061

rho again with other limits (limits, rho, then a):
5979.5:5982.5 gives 1.12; 1.25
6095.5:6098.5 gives 1.11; 1.23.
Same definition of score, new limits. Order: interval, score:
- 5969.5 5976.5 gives 0.0002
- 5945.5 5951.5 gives -0.0008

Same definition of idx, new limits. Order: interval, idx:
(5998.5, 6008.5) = 16.4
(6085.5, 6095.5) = 16.5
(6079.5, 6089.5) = 16.0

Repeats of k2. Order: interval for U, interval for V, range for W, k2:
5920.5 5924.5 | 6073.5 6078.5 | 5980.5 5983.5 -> 15.2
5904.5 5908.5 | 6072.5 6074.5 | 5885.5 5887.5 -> 16.6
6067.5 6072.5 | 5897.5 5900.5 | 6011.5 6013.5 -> 15.4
